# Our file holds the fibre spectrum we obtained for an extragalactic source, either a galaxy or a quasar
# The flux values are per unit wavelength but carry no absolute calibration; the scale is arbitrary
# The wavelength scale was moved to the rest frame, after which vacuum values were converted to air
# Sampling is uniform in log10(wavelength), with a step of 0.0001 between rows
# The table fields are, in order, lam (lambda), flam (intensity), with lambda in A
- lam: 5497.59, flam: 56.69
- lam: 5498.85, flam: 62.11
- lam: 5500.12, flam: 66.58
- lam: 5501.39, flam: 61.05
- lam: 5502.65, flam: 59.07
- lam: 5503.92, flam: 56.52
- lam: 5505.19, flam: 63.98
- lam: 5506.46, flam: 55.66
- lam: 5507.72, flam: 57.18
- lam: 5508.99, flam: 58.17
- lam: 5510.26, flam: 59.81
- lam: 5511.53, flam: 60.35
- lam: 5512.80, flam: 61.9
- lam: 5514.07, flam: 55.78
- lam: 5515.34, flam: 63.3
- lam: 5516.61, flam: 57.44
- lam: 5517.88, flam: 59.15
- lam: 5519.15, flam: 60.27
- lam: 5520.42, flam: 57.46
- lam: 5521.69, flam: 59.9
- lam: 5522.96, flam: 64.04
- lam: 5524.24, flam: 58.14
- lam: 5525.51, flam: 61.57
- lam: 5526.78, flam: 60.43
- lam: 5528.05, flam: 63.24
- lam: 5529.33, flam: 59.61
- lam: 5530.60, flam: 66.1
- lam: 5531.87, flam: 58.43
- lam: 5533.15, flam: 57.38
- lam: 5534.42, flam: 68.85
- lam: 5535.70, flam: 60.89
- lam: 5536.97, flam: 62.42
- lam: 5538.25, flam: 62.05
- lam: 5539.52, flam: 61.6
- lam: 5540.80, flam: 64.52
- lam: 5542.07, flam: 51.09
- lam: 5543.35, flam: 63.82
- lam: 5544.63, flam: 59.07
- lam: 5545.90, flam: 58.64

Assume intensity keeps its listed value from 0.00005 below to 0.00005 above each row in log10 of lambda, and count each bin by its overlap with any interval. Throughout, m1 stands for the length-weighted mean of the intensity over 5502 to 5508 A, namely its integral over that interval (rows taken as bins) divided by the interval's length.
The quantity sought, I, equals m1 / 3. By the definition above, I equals 19.5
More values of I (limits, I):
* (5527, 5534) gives 20.4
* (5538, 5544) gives 20.2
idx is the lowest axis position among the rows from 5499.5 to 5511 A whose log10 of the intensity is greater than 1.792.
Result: 5500.12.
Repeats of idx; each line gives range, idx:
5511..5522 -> 5515.34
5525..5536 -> 5528.05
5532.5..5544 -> 5534.42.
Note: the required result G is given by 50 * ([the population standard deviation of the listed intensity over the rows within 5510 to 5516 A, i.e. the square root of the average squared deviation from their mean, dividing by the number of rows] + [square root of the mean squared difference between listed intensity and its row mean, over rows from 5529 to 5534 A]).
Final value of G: 297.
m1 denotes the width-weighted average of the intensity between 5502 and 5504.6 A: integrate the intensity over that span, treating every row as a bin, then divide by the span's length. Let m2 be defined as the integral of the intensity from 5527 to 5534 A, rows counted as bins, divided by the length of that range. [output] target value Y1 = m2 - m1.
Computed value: 3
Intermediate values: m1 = 58.0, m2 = 61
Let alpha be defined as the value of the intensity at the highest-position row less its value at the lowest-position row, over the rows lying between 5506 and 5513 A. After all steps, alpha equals 6.2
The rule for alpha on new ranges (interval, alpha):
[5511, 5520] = -0.1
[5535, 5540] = 0.7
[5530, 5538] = -3.7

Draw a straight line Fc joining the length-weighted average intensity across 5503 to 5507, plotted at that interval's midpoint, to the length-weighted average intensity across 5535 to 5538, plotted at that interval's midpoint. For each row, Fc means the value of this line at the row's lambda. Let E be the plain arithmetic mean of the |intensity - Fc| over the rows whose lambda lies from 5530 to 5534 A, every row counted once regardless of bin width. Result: 3.9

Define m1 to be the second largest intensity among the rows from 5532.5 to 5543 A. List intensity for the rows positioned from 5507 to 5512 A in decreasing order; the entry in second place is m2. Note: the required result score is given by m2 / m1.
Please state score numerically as 0.93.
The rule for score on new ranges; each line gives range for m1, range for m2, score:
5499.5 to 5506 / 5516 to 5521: 0.92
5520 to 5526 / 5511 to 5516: 1.01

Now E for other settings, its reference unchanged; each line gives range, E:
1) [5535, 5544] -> 2.4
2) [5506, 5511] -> 1.6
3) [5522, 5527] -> 1.8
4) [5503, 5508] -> 3.1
